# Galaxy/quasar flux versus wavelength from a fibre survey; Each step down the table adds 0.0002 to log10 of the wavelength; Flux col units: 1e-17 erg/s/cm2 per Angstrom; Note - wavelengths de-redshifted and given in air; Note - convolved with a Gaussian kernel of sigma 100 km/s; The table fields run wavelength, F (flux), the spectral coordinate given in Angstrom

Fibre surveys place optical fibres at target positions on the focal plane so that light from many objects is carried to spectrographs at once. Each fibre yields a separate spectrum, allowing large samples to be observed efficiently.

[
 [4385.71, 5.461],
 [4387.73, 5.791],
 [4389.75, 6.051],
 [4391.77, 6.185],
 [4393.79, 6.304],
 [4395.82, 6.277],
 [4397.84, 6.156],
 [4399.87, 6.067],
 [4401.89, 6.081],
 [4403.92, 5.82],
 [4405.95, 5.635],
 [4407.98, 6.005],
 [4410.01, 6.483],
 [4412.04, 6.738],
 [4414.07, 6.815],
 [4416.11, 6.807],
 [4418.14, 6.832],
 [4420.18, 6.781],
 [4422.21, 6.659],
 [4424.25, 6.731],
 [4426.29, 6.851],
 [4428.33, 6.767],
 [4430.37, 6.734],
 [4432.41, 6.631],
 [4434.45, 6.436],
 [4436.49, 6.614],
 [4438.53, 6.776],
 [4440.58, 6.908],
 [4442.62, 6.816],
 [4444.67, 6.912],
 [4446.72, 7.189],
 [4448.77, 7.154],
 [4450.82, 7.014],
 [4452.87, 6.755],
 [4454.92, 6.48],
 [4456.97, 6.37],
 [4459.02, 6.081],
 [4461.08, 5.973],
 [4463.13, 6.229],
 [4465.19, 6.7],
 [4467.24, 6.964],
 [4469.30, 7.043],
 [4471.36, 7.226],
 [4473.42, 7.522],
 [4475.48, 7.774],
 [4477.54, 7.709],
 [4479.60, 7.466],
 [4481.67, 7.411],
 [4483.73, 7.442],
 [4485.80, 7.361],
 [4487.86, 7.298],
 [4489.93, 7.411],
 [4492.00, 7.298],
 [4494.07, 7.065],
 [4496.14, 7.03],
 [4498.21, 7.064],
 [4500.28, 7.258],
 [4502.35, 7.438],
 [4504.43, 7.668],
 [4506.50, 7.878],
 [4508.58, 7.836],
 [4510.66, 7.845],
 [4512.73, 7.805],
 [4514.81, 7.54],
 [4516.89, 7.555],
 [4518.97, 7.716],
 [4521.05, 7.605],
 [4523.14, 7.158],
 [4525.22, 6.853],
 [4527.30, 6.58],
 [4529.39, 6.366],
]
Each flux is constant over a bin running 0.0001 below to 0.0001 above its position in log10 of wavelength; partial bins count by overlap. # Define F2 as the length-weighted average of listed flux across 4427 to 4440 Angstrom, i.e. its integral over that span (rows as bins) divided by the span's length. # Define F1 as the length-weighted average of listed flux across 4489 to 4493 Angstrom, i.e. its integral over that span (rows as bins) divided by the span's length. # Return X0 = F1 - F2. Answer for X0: 0.7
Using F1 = 7.35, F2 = 6.7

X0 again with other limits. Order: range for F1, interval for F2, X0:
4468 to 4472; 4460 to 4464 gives 1.0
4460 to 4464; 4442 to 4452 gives -0.9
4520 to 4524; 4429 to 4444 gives 0.7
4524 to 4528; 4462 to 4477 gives -0.3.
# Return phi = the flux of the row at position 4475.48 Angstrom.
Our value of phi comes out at 7.774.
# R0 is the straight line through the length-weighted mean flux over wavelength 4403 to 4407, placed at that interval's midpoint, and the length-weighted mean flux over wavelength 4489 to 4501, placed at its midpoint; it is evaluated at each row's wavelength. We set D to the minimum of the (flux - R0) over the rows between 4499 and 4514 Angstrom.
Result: 0.0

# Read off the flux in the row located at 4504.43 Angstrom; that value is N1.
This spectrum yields 7.668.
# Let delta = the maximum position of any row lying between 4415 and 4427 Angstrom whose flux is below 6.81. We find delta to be 4424.25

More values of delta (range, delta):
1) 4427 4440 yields 4438.53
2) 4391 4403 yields 4401.89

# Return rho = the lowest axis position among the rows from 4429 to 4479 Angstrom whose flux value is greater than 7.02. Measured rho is 4446.72 Angstrom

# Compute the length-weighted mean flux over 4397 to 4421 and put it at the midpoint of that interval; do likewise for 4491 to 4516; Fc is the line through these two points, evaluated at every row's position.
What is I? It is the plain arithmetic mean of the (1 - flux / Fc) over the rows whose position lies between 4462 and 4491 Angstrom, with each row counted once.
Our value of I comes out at -0.013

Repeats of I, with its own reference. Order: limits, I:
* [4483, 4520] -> -0.003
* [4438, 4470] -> 0.025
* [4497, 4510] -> -0.006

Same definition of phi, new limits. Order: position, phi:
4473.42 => 7.522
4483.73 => 7.442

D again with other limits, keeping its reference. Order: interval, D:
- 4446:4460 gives -0.5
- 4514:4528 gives -1.1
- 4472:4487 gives 0.3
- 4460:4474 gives -0.7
